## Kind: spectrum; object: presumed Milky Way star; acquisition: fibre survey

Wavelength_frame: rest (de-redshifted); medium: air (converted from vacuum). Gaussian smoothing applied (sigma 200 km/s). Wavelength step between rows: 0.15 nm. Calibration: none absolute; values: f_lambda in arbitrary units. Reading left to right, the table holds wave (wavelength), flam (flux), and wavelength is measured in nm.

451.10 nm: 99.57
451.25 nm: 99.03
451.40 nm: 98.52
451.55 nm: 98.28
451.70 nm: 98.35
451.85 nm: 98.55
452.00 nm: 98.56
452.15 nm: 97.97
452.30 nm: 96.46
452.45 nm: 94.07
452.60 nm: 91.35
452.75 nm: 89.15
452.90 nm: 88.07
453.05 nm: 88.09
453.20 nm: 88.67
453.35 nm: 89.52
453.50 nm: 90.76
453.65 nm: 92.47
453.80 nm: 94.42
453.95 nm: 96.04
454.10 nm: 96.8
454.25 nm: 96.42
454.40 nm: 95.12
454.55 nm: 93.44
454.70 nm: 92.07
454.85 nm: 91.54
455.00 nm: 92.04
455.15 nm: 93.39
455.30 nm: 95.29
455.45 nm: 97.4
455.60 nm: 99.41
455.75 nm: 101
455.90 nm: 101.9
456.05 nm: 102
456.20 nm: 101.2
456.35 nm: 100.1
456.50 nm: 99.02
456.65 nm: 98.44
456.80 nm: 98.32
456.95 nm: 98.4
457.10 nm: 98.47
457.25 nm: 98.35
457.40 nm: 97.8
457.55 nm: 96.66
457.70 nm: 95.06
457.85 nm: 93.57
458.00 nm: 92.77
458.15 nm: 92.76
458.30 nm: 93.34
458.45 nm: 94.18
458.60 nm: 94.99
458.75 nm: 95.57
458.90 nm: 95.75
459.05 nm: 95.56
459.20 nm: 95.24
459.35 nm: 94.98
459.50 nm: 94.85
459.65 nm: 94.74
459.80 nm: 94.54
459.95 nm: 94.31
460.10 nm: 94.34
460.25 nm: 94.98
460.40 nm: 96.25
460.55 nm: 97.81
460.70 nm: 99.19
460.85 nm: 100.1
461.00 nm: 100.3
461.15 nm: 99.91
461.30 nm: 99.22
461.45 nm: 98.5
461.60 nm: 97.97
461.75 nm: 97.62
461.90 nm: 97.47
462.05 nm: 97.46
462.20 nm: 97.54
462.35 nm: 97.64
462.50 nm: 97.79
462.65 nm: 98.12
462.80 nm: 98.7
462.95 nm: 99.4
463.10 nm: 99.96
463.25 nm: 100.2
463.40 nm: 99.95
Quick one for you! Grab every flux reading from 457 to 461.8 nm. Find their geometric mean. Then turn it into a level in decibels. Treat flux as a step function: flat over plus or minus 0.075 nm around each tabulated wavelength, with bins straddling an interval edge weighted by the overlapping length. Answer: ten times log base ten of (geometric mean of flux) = 19.8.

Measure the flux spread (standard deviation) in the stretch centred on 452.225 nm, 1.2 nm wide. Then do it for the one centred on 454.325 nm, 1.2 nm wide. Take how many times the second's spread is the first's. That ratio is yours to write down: 0.5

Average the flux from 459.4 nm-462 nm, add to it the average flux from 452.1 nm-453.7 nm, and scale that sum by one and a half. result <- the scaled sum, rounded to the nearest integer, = 283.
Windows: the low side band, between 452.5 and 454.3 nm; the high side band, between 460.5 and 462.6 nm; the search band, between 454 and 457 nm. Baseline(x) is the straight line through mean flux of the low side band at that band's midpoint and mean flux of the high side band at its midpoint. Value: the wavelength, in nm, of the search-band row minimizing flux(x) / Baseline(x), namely 454.85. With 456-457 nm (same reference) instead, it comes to 456.95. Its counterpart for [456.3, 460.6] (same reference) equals 458.15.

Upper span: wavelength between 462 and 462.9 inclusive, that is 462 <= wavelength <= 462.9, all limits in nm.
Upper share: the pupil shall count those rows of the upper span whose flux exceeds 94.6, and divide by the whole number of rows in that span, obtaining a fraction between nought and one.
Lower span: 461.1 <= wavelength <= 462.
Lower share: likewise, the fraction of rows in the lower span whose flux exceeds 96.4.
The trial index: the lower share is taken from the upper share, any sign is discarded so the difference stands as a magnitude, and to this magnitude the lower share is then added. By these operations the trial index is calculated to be 1.00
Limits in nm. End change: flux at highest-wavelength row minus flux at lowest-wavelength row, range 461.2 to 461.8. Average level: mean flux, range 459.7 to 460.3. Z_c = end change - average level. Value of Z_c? -96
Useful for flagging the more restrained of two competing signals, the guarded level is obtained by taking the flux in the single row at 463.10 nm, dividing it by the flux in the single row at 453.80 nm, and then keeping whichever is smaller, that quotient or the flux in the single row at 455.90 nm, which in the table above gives 1.06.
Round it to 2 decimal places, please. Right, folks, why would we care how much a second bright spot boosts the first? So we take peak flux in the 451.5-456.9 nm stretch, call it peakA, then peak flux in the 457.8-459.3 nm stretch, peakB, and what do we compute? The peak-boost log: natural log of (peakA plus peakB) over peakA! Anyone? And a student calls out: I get 0.66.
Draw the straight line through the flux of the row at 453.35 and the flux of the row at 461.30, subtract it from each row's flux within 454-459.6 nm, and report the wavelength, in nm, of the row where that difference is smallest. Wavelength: 458.15 nm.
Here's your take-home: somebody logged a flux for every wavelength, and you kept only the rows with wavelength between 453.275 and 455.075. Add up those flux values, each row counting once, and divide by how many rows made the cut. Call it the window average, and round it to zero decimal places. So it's 93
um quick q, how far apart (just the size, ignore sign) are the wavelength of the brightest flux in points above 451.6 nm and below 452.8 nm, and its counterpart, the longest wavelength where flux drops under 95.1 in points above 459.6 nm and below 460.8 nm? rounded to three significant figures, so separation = 8.25 nm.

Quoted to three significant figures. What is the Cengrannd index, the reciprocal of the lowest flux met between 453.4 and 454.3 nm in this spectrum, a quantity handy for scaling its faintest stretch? 0.0110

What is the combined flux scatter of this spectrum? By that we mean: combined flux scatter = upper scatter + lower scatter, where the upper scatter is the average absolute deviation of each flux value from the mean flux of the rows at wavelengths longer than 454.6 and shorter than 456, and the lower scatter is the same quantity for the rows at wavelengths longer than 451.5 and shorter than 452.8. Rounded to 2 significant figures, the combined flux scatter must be 6.4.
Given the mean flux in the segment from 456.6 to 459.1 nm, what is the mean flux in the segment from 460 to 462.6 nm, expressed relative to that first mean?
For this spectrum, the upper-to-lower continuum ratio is 1.02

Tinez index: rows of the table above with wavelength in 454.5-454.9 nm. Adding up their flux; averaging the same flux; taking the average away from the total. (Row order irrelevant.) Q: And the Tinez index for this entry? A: 185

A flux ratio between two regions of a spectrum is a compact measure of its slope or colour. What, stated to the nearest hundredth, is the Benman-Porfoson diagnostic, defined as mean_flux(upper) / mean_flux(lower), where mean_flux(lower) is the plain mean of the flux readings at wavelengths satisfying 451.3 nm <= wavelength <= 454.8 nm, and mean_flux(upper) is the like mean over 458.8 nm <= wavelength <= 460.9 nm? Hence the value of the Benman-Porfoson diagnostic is 1.02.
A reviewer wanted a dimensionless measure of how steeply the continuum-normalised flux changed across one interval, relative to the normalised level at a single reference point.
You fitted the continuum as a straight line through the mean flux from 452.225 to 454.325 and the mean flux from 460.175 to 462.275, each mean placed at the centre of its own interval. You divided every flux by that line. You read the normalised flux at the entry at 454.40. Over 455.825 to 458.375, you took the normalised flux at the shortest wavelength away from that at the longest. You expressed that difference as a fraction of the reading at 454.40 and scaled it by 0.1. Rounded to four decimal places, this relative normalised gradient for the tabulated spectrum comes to -0.0107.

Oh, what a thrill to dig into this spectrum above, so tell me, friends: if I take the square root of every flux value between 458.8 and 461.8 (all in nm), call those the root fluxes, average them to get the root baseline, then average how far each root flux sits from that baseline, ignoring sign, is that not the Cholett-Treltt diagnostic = 0.10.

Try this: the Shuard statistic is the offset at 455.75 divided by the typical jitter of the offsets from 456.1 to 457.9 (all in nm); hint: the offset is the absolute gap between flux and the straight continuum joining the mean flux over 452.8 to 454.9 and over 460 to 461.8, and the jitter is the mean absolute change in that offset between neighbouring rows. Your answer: 10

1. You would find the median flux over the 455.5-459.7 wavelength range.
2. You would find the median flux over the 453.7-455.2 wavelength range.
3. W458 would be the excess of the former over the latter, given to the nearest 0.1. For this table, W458 2.3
